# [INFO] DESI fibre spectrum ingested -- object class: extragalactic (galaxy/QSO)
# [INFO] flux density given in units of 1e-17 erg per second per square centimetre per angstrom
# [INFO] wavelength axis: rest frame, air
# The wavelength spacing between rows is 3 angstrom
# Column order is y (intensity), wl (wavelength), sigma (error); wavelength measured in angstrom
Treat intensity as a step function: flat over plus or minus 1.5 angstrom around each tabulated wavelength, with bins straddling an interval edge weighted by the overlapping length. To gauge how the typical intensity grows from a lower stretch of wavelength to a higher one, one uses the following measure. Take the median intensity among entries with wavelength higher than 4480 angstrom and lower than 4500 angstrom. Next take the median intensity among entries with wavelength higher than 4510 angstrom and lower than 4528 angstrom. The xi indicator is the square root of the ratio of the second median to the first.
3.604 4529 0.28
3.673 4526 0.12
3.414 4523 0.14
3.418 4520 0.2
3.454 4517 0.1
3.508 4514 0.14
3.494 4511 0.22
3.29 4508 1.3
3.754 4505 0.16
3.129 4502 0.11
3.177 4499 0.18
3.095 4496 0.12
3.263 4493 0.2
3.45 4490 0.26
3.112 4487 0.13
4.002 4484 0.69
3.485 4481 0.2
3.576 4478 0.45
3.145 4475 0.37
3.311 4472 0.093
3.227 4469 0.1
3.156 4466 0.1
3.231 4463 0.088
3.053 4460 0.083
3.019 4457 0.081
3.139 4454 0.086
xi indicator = 1.03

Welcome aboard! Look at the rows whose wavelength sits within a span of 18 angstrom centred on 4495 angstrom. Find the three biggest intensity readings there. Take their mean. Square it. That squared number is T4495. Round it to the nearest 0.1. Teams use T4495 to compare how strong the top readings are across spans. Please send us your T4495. 10.9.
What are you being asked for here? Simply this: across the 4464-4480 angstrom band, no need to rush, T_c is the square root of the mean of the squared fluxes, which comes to 3.29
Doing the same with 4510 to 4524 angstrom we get 3.46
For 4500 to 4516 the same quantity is 3.44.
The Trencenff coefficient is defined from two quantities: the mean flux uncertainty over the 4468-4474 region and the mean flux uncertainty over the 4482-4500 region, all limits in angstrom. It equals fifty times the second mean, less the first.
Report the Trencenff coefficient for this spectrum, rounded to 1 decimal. 13.1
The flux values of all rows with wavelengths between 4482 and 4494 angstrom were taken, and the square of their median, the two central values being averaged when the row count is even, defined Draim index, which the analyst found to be 11.3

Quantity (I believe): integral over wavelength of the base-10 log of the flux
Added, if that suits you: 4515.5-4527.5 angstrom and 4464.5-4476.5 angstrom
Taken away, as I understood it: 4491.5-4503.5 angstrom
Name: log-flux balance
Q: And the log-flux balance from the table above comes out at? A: 6.6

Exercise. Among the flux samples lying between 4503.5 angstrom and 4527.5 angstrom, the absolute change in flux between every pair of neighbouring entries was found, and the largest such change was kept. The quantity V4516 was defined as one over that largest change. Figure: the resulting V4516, 2.16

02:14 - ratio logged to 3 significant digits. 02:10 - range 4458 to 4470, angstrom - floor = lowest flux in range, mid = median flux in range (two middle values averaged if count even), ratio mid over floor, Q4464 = 1.05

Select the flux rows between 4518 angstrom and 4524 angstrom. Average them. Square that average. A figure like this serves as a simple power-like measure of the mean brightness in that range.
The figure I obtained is 11.7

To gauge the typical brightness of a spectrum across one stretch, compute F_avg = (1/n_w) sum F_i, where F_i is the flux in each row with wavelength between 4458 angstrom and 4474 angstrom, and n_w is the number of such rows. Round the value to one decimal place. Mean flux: 3.2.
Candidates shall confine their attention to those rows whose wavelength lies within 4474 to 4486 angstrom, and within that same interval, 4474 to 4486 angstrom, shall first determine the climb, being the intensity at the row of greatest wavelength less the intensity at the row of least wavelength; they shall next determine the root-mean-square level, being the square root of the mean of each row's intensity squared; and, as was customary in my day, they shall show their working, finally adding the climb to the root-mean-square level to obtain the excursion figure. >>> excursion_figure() 4.4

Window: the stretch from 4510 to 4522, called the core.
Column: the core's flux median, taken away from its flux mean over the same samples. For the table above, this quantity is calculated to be -0.01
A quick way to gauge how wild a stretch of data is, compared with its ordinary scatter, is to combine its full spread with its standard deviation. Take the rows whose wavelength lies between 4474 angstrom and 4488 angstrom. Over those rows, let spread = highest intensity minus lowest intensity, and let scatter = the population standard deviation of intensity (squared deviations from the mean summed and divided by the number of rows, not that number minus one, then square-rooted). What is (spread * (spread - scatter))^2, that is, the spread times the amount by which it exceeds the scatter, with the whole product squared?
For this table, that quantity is 0.25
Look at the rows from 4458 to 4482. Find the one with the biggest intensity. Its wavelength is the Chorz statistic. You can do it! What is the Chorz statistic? 4478 angstrom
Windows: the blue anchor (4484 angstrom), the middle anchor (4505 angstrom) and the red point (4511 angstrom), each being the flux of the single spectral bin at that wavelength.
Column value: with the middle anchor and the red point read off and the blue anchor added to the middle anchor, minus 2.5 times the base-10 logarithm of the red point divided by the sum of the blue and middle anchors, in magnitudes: 0.87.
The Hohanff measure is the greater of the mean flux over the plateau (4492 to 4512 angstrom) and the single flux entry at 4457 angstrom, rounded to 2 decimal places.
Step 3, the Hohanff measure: 3.31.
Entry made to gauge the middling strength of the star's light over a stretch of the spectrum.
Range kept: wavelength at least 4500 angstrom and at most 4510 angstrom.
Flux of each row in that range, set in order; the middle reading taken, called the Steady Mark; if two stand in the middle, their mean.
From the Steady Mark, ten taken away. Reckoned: -6.71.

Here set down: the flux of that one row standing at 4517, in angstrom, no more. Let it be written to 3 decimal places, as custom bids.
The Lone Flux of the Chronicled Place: 3.454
